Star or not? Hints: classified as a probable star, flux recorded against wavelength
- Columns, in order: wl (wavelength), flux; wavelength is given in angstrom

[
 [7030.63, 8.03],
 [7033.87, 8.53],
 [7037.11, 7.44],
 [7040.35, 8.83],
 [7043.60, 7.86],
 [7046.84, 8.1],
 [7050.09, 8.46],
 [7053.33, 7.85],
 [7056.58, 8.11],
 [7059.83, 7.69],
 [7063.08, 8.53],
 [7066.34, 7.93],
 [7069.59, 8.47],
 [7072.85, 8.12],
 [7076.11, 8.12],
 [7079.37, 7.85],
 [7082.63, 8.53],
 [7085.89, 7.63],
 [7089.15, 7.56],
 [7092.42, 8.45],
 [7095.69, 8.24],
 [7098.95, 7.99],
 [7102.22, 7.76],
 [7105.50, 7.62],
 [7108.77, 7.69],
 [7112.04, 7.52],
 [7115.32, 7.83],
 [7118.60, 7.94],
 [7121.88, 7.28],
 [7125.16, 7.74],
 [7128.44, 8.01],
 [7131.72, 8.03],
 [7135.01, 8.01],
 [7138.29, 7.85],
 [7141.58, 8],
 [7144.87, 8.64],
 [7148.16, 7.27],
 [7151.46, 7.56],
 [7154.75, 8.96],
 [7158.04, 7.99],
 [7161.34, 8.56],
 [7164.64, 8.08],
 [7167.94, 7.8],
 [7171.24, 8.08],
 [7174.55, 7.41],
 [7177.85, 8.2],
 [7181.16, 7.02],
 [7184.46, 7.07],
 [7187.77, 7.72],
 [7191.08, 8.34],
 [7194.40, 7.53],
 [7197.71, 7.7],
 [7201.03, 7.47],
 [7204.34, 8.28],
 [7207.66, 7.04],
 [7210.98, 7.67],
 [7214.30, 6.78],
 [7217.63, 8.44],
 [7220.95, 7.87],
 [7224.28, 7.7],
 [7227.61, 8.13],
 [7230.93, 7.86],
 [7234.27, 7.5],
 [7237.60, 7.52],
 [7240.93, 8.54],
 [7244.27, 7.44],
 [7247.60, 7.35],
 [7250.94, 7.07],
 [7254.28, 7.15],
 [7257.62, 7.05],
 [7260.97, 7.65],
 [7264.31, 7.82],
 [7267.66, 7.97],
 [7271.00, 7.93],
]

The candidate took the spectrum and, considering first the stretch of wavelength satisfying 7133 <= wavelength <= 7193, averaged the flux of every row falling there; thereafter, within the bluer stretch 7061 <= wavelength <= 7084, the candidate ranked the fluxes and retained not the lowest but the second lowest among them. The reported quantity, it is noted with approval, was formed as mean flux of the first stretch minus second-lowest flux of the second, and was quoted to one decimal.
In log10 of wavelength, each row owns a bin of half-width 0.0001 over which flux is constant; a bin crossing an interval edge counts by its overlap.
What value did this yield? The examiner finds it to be 0.0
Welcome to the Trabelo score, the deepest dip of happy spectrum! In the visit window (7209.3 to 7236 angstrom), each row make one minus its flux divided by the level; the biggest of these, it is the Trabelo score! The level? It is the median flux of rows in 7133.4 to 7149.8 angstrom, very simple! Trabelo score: 0.15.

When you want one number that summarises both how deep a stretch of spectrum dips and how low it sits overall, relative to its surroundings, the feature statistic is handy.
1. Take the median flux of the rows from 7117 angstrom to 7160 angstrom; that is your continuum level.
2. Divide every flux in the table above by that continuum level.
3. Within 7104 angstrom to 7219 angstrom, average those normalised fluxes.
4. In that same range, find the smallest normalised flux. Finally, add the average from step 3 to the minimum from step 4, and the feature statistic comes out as 1.825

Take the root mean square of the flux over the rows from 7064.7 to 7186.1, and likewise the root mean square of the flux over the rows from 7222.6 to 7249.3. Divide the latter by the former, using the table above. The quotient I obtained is 0.98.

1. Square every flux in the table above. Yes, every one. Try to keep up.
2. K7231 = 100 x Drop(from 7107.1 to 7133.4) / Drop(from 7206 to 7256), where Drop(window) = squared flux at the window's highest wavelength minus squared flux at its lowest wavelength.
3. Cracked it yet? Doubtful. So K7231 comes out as 342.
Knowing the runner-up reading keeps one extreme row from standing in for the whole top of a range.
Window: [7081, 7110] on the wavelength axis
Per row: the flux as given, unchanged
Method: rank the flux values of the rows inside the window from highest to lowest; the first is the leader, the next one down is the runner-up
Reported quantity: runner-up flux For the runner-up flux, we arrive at 8.45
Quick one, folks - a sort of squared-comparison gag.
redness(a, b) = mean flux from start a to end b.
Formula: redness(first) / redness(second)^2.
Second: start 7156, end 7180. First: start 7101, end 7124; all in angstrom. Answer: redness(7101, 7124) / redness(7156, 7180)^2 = 0.119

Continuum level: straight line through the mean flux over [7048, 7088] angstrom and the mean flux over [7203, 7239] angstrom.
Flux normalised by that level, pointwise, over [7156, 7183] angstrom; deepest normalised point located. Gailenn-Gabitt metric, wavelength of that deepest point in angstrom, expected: 7181.16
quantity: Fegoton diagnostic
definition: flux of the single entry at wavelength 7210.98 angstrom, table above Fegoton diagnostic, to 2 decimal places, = 7.67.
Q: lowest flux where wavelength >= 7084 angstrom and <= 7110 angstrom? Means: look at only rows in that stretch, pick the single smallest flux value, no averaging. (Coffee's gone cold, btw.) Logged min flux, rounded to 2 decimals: 7.56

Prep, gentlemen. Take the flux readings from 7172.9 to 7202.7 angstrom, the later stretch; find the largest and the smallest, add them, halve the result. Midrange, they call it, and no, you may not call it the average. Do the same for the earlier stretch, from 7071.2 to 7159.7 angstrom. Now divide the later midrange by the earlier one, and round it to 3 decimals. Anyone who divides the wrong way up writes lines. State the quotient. 0.946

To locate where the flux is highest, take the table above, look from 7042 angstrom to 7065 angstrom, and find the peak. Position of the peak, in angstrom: 7063.08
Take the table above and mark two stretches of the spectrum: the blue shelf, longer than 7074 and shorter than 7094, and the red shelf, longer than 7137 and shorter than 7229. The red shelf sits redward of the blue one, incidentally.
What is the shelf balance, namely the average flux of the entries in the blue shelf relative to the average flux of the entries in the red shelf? 1.03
